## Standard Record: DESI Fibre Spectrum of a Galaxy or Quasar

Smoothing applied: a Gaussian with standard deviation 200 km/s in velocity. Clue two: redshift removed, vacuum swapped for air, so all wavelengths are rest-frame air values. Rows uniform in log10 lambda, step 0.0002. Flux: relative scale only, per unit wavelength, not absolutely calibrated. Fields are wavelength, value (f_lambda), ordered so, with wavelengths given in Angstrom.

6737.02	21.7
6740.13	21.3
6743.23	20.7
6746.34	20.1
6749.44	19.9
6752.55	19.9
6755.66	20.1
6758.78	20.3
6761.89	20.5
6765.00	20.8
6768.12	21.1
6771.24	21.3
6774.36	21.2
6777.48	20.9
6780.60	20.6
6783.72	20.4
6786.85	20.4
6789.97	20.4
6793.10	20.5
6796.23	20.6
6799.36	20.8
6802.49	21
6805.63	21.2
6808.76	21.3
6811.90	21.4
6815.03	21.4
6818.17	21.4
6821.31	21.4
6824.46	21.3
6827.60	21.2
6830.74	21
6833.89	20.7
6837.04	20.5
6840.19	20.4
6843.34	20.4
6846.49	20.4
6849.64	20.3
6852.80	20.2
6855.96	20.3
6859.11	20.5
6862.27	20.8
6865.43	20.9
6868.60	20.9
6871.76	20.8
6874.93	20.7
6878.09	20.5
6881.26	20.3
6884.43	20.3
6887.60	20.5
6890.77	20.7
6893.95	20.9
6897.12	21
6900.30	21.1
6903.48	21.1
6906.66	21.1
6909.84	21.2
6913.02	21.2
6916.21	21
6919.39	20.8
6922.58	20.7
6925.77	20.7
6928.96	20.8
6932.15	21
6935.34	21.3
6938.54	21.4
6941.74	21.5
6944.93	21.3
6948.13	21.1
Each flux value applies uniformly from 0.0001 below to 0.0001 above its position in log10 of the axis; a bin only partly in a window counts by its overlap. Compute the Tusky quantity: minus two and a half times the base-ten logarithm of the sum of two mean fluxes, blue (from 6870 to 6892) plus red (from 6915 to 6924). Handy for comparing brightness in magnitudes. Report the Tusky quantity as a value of -4.042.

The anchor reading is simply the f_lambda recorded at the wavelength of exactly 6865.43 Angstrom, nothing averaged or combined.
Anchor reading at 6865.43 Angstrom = 20.9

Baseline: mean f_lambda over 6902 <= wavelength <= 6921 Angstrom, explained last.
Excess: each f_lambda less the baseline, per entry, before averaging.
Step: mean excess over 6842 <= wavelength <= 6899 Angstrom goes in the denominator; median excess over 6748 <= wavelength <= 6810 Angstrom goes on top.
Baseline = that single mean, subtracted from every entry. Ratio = 1.0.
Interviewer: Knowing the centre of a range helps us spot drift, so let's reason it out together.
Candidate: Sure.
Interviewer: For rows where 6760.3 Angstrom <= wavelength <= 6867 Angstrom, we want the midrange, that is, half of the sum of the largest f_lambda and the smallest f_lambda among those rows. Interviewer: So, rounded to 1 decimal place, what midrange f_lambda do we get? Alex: 20.8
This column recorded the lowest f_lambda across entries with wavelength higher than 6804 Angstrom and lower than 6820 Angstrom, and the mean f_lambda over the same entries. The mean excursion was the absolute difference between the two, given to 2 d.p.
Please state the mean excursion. 0.14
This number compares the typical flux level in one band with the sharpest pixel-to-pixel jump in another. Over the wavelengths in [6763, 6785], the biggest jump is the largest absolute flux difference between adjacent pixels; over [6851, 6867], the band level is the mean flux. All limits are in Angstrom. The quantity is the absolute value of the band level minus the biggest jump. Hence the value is 20.2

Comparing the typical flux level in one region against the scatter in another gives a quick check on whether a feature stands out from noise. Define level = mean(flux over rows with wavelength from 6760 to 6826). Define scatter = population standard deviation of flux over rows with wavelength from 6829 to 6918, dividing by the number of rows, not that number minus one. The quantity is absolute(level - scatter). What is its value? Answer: 20.6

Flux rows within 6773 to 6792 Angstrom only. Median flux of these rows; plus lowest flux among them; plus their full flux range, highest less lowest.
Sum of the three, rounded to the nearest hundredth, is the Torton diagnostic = 41.70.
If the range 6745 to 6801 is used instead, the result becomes 41.80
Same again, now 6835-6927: 41.90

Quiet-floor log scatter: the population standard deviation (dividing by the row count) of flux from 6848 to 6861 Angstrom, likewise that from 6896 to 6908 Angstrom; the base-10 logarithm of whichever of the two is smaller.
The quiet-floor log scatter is -1.36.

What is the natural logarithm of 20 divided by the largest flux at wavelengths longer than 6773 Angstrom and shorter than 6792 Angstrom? -0.058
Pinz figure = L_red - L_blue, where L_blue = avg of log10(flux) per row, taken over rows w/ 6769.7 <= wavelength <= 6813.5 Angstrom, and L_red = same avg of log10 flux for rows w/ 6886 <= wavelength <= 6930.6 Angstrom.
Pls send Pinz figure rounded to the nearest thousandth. 0.001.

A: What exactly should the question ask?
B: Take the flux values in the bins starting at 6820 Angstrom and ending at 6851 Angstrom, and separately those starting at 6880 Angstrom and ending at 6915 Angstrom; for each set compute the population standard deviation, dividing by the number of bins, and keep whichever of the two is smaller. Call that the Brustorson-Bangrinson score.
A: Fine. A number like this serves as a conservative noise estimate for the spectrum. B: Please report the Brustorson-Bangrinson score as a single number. 0.33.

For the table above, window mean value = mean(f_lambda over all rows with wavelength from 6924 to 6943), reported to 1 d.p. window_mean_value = 21.1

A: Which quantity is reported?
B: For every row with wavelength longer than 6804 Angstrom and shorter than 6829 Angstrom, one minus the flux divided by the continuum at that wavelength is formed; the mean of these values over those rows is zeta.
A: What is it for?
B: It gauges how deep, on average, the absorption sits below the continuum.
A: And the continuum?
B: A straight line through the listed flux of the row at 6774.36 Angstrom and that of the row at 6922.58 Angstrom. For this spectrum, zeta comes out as -0.013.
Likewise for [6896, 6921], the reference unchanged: -0.015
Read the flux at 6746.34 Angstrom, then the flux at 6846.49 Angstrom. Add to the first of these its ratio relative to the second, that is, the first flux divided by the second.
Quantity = 21.1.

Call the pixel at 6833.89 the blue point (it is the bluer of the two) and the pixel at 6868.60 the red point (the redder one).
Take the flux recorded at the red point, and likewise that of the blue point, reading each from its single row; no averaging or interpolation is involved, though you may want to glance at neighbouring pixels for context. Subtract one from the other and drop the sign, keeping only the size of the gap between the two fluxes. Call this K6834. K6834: 0.20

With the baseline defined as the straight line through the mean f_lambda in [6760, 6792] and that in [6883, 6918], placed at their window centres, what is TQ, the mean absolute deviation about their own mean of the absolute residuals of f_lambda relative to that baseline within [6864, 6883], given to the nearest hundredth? 0.18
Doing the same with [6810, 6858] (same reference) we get 0.12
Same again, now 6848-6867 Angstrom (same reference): 0.22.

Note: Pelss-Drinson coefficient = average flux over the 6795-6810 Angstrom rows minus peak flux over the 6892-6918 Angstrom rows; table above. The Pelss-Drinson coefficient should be -0.2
